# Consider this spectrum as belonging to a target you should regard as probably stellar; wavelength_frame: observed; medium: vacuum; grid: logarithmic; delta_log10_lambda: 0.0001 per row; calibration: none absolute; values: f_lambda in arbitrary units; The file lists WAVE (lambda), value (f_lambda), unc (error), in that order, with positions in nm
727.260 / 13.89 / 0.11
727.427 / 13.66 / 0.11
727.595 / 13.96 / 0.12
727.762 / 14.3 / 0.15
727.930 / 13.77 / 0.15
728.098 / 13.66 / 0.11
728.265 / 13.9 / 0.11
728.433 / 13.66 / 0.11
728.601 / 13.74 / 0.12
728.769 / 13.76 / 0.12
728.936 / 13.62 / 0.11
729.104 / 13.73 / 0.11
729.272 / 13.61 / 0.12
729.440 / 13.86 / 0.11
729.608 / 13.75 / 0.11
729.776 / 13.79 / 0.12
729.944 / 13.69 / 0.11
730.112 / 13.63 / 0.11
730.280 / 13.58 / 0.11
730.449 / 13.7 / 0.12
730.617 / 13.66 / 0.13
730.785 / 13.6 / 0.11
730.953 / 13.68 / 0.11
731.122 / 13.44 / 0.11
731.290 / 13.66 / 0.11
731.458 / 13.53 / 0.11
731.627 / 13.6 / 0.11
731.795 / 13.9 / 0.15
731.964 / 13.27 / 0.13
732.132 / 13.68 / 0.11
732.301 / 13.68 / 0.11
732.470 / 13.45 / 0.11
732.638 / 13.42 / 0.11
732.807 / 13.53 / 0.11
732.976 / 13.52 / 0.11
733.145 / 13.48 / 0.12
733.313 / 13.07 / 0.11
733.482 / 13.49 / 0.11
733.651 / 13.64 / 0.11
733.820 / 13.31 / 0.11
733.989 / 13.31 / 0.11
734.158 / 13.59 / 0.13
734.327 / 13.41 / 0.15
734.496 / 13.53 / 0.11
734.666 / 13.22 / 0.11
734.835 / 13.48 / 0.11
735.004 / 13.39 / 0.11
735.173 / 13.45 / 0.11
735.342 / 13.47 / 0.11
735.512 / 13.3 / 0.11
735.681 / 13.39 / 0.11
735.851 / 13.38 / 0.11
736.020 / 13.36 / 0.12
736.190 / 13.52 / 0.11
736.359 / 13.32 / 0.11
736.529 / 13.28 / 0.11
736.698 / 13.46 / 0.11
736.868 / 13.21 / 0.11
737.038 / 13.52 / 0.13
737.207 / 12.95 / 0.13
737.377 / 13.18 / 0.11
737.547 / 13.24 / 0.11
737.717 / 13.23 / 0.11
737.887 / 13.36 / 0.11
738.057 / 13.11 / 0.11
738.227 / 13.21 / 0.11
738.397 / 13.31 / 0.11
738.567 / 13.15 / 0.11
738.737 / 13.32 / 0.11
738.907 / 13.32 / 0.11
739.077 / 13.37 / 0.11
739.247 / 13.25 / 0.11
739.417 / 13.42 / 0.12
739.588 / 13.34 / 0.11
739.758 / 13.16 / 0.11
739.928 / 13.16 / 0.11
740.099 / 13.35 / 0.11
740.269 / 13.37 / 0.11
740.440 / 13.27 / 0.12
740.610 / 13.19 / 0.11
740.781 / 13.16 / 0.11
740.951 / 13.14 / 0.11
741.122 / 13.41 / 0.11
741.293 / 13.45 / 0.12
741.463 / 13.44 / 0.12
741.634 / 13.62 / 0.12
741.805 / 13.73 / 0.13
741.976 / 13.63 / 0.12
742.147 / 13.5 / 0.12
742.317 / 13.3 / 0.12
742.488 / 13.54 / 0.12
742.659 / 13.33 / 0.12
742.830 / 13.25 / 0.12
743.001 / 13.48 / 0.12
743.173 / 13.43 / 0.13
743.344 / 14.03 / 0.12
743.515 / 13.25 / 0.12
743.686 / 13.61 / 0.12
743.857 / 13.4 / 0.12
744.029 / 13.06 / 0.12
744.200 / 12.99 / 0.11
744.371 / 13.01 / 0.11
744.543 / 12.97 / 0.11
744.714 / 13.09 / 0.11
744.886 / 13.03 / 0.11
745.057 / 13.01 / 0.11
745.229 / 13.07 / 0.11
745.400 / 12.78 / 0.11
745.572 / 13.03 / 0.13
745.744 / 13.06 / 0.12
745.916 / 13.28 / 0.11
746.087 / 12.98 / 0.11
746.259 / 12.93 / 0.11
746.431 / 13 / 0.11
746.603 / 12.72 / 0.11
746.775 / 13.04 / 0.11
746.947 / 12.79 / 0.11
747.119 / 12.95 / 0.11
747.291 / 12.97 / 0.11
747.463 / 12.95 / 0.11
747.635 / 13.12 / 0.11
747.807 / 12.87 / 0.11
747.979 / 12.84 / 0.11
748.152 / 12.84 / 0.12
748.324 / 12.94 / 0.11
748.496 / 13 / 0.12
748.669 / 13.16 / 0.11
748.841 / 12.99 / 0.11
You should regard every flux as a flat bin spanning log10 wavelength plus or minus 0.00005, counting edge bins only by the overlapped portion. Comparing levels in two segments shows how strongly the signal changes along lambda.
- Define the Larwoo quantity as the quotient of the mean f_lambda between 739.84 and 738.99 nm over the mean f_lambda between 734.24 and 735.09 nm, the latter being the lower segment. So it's 0.99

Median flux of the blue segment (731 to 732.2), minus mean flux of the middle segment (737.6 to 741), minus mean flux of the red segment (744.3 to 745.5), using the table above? -12.7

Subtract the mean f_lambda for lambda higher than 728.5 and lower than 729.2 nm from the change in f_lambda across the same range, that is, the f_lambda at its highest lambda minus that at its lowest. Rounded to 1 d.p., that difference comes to -13.7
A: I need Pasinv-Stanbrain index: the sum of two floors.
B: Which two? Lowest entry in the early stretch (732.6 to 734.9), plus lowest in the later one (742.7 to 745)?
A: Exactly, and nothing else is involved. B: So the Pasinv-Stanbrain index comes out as 26.0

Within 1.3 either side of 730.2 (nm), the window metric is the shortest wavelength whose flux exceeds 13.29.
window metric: 728.936 nm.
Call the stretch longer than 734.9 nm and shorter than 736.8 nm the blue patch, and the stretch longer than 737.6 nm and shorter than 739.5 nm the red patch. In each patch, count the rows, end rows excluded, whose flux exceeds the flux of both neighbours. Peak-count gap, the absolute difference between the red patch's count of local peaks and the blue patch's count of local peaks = 0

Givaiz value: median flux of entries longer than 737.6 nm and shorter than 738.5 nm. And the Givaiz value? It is 13.23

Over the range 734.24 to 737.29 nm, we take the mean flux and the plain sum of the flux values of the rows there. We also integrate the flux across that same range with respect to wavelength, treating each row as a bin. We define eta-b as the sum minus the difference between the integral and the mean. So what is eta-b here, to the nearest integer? 213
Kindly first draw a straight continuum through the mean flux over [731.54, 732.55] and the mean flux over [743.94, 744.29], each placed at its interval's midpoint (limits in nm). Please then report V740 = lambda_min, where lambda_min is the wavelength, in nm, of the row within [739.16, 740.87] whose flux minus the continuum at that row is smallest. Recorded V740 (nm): 739.758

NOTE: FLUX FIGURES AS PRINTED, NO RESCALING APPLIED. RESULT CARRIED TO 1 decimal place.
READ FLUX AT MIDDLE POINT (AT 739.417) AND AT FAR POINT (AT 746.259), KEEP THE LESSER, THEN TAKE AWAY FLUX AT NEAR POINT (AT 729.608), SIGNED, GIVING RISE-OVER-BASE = -0.8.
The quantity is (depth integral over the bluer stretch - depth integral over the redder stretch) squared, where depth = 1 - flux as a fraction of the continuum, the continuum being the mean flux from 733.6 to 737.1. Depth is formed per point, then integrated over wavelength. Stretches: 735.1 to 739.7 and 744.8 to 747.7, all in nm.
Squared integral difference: 0.0036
